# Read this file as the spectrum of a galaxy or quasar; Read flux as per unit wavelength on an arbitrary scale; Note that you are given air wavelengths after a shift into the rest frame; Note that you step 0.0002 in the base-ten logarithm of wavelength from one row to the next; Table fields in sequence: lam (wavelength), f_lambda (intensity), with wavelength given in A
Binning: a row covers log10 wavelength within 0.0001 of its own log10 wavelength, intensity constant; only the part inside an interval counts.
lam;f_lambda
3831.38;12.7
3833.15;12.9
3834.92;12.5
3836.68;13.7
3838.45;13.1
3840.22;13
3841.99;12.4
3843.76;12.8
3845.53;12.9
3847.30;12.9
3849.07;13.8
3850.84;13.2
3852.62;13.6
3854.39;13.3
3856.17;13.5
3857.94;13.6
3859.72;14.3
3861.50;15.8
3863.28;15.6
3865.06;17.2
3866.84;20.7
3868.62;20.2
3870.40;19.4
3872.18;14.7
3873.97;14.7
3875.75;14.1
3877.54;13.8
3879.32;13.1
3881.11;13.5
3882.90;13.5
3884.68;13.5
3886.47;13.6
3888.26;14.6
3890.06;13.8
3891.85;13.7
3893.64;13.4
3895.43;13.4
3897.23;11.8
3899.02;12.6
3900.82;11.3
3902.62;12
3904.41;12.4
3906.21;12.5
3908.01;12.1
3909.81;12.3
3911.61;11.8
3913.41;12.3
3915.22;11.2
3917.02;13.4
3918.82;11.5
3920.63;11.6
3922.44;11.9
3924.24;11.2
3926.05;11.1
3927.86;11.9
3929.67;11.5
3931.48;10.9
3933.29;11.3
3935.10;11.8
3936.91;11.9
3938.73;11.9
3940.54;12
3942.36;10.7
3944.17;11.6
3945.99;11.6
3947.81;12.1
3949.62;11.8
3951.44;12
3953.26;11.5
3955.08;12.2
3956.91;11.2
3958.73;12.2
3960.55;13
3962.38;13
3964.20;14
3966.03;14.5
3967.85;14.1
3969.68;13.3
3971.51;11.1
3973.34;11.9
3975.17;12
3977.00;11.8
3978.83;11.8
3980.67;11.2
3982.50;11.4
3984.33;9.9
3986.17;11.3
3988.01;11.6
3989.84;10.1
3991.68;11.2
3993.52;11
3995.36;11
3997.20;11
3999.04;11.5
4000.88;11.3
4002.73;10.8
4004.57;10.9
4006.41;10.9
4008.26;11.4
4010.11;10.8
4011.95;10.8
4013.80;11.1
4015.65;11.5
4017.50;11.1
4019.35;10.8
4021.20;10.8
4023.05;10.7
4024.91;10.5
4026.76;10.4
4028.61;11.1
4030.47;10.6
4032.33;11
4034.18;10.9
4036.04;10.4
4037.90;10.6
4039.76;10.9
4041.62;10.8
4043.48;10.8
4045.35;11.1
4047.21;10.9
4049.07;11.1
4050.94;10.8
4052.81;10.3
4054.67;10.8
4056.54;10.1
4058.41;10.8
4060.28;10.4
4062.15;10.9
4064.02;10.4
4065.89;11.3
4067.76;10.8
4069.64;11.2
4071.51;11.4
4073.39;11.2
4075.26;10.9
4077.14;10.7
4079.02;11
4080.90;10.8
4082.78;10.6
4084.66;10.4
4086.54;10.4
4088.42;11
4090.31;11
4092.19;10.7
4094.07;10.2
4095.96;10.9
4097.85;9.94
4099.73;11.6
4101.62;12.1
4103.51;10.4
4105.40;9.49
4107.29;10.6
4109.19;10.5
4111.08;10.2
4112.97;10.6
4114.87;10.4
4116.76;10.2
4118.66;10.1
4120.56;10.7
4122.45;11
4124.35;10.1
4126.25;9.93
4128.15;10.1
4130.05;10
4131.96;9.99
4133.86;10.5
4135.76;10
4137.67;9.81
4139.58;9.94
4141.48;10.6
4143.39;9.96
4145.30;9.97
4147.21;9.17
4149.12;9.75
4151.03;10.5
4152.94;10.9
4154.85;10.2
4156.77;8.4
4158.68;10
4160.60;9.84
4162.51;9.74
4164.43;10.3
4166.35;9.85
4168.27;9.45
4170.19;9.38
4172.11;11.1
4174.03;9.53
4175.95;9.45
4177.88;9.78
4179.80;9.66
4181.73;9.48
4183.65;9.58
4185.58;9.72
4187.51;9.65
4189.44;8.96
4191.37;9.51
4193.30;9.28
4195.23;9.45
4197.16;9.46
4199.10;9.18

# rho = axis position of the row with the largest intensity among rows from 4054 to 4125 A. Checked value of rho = 4101.62 A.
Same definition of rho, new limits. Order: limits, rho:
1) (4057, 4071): 4065.89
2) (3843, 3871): 3866.84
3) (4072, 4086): 4073.39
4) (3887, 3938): 3888.26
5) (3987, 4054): 3988.01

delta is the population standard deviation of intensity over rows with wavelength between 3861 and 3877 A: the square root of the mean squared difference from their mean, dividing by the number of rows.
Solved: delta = 2.41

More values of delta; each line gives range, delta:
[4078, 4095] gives 0.28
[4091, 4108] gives 0.76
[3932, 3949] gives 0.41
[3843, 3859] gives 0.34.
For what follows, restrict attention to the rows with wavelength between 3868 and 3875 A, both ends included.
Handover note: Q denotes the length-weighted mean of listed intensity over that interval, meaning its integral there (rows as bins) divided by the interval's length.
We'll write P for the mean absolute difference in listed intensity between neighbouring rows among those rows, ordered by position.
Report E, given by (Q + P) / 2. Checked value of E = 9.5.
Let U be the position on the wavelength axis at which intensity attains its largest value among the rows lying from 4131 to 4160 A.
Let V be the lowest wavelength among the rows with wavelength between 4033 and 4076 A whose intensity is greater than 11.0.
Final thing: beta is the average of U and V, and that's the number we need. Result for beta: 4099.1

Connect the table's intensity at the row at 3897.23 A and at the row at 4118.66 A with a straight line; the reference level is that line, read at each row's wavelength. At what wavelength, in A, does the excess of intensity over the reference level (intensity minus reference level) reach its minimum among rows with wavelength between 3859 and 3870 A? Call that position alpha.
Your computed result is 3859.72 A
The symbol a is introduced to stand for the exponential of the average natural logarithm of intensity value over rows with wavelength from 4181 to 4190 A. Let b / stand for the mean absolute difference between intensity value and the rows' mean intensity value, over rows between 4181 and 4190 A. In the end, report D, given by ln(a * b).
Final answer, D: 0.7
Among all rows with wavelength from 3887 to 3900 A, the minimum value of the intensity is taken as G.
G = 11.8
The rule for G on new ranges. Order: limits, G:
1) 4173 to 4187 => 9.45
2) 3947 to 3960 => 11.2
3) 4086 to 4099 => 9.94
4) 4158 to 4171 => 9.38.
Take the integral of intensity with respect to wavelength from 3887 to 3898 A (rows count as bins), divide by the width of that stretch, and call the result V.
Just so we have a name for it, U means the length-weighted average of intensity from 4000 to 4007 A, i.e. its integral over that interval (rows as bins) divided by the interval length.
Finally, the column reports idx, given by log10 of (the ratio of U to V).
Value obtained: -0.09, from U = 11.0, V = 13.5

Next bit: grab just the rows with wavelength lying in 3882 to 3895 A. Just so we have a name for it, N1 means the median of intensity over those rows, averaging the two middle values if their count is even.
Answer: 13.6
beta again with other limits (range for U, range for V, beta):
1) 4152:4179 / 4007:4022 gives 4090.2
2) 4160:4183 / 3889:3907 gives 4031.1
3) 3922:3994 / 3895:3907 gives 3930.7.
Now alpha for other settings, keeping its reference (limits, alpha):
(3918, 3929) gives 3926.05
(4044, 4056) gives 4052.81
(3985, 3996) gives 3989.84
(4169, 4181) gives 4170.19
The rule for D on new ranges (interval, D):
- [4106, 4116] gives 0.3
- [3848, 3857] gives 0.9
